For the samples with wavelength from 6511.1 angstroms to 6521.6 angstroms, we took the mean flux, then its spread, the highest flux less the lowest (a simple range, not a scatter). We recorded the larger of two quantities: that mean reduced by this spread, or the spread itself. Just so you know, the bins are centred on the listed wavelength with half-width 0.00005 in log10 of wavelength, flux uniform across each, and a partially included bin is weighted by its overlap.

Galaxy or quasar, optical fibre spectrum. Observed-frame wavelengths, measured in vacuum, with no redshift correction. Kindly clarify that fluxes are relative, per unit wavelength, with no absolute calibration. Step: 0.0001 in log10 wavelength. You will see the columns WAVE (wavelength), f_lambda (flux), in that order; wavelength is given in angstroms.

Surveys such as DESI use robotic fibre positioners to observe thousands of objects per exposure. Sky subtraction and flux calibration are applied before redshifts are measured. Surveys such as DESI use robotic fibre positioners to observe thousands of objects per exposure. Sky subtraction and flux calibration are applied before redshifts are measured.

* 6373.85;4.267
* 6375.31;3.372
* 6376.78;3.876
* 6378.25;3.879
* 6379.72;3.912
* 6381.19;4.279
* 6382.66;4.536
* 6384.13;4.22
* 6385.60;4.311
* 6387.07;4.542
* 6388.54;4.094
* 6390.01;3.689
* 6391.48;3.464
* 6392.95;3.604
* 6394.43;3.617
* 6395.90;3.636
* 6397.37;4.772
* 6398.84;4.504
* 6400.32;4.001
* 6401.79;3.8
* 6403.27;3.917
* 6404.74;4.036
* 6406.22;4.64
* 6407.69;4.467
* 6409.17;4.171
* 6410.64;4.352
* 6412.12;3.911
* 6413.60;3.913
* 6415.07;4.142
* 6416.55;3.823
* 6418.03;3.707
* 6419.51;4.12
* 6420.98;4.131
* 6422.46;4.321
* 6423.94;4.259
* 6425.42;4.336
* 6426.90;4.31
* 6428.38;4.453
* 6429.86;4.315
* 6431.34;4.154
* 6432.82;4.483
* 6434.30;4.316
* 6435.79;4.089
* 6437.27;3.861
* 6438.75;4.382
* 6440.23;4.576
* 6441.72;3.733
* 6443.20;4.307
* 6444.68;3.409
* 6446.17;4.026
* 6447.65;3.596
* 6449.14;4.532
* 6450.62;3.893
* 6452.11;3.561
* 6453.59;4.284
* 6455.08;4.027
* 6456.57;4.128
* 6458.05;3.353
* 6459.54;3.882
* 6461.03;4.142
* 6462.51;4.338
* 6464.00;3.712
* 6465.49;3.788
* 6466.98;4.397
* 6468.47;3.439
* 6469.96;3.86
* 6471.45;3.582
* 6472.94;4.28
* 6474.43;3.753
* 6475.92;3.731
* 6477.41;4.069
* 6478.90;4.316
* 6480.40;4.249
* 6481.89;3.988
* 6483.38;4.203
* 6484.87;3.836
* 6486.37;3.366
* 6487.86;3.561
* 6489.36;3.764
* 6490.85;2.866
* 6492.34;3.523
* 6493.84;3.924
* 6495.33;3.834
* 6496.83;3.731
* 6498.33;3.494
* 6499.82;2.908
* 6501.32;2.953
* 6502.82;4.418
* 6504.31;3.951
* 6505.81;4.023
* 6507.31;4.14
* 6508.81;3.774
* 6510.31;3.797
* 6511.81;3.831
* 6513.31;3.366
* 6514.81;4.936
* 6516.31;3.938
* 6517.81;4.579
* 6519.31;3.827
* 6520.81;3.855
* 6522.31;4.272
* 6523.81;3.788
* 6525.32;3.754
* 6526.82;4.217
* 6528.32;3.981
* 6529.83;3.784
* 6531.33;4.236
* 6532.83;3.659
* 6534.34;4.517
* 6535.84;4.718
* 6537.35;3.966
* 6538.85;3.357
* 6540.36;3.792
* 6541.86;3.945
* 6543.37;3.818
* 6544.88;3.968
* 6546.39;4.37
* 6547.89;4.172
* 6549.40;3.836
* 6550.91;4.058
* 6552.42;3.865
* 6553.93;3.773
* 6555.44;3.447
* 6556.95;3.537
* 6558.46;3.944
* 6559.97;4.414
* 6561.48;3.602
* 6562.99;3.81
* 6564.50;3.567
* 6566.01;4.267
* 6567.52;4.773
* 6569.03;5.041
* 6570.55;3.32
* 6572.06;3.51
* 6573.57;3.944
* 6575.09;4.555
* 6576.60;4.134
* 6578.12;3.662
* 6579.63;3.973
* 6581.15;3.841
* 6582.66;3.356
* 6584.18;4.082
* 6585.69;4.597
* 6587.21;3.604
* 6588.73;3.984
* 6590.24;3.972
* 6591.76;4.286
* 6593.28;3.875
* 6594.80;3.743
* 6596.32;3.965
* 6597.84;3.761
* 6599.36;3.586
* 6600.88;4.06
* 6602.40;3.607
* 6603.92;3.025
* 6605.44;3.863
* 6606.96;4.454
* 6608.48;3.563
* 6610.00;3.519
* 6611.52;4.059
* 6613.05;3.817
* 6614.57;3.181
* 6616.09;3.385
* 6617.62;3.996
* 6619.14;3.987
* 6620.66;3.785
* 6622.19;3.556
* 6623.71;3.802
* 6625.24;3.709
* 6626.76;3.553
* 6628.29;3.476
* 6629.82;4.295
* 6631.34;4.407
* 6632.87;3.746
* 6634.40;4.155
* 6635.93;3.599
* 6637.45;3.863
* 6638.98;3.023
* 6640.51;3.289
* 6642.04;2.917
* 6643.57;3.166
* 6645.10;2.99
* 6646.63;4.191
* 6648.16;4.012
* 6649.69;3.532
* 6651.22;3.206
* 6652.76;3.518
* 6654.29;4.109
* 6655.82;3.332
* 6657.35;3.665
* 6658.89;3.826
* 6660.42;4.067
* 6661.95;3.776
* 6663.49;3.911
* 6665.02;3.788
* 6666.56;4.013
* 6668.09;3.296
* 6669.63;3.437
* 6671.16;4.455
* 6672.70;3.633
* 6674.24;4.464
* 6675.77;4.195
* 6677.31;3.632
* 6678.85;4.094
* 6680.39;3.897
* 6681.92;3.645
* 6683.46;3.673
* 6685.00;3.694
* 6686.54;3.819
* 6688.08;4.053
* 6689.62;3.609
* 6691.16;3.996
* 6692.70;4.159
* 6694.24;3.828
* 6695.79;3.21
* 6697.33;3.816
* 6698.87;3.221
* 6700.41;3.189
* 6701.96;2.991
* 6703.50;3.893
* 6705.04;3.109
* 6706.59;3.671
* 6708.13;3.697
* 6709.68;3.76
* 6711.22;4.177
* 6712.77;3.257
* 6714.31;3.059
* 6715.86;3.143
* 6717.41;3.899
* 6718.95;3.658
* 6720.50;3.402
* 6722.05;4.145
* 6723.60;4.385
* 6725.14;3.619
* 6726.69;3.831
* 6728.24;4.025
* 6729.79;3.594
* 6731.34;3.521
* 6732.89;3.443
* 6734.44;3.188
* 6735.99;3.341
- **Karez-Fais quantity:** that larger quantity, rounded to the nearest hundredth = 2.48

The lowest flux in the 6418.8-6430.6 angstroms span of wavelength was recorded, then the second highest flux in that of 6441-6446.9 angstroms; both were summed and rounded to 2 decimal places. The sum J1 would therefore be 8.15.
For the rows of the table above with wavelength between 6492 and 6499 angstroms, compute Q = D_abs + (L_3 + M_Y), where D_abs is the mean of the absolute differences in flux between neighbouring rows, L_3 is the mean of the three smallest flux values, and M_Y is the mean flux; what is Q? 7.5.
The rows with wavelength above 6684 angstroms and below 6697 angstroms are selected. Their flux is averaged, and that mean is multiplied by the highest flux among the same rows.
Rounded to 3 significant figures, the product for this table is 15.8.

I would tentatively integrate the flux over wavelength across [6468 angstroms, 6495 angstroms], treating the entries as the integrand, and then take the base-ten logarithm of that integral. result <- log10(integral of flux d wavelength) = 2.01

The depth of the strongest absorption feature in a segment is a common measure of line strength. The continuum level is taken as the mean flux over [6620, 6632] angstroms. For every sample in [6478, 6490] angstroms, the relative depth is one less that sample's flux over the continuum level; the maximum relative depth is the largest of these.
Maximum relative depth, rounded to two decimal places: 0.12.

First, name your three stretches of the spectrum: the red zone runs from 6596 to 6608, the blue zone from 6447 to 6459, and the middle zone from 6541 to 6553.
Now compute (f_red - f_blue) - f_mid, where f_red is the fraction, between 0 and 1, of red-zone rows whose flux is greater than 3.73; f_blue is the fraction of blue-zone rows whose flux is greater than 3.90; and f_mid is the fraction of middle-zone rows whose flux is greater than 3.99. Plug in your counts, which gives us -0.25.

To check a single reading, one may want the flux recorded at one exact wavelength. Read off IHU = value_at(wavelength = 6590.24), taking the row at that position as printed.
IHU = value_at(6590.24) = 3.972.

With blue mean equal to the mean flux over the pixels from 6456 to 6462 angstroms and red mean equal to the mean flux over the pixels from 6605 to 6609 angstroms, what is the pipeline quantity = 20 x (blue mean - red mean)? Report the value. -2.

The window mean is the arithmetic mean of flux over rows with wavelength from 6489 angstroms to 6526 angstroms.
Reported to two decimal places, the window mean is 3.81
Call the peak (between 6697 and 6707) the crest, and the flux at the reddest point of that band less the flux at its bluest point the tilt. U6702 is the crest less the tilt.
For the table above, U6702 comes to 4.04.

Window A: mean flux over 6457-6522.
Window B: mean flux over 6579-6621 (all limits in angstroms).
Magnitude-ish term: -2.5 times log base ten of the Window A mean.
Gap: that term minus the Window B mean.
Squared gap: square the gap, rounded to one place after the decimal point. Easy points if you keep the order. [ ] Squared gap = 27.9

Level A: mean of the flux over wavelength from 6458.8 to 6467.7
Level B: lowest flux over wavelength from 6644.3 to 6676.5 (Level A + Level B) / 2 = 3.52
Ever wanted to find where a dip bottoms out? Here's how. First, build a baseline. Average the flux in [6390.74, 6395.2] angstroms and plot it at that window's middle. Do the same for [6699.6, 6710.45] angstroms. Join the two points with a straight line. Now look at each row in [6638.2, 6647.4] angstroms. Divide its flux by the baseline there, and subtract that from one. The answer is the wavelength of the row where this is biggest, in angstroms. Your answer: 6642.04 angstroms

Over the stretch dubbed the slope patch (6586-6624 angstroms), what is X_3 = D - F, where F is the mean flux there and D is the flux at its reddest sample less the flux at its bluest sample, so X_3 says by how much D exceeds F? -3.6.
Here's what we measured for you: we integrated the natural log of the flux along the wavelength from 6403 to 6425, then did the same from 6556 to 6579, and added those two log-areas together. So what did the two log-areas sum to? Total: 63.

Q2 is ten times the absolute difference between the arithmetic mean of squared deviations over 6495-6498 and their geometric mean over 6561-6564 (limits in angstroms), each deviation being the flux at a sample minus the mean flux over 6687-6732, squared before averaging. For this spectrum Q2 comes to 0.1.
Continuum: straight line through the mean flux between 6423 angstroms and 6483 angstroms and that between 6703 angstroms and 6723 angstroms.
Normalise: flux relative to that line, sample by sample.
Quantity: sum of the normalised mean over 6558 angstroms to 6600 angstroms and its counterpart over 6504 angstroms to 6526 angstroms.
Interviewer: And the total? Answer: 2.05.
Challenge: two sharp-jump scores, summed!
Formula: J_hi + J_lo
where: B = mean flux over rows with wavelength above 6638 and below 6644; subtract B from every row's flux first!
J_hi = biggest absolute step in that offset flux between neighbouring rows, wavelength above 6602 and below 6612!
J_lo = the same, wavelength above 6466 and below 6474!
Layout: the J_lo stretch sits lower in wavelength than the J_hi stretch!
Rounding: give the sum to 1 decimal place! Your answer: 1.8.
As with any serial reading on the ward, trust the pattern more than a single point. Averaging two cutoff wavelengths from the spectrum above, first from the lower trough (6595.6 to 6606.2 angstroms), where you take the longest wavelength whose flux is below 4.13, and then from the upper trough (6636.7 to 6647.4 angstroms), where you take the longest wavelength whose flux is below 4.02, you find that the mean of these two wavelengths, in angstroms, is 6625.3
